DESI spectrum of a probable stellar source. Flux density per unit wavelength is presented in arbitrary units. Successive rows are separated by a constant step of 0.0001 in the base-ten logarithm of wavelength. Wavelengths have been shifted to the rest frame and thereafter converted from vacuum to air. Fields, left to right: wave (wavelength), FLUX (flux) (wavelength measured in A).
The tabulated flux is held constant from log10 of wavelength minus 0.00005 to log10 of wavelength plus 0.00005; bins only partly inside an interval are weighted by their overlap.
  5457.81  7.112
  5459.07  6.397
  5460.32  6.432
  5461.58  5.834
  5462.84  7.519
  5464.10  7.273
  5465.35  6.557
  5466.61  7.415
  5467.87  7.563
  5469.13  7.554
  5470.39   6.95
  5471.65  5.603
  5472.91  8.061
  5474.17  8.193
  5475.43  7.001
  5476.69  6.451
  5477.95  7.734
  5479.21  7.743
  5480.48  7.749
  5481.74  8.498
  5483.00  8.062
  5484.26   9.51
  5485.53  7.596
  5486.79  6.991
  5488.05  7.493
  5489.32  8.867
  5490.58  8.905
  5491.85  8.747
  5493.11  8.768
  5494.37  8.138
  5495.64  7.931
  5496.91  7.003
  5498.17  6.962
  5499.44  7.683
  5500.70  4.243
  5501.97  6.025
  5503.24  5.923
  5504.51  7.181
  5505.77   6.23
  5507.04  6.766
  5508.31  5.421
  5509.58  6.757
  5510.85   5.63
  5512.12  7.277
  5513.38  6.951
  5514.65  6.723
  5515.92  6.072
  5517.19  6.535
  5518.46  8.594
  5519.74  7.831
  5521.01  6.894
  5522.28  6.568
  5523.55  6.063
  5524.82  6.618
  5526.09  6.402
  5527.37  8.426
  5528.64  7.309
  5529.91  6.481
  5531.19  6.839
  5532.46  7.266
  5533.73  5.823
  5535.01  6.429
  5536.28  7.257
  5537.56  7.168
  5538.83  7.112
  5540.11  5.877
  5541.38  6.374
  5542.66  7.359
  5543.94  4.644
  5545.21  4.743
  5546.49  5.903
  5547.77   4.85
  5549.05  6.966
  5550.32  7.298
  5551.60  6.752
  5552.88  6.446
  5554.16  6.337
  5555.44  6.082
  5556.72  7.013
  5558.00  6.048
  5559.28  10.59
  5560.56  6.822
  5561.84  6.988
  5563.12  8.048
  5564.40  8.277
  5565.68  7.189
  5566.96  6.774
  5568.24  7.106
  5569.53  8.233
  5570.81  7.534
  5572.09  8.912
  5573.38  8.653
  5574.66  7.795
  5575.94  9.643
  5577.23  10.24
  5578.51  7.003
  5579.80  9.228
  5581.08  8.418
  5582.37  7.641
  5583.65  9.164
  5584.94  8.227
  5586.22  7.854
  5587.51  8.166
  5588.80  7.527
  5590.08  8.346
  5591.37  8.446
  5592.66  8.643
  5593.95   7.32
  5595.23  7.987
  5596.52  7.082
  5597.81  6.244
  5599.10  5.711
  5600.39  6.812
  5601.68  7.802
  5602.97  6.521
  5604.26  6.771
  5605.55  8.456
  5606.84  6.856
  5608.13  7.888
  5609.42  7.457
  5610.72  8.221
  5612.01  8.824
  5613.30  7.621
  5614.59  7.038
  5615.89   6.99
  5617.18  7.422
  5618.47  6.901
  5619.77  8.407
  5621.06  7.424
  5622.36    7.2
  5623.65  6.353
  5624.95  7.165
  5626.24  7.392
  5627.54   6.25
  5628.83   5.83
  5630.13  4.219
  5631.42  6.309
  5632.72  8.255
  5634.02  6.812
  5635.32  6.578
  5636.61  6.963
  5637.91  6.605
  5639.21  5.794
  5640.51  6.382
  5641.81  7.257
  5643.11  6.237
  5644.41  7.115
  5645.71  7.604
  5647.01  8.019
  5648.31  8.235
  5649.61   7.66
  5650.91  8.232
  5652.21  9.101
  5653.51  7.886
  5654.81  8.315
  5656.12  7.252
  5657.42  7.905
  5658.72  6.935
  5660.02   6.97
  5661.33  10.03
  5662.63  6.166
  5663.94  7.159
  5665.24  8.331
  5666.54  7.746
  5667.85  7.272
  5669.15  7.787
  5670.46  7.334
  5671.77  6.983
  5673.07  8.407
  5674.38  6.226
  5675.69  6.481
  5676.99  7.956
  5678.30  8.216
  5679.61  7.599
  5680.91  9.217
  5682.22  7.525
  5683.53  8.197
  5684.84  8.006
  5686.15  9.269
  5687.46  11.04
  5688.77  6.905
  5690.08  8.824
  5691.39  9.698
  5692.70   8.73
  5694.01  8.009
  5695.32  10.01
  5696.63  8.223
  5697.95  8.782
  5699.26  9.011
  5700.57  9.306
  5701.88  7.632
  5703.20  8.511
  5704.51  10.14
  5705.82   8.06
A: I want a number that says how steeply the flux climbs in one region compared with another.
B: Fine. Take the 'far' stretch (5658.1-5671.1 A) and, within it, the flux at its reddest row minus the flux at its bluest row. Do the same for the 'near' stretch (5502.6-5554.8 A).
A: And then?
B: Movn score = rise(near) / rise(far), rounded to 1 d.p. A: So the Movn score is 1.0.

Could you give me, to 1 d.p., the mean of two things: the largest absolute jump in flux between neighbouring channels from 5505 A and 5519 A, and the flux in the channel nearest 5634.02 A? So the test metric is 4.4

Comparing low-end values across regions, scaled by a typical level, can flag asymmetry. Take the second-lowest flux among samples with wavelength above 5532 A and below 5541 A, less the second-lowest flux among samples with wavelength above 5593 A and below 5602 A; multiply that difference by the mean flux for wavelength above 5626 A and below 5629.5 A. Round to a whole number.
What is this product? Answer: -2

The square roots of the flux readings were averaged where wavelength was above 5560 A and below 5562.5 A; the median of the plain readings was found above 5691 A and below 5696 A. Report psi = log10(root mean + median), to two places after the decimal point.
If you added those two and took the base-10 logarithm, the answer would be 1.07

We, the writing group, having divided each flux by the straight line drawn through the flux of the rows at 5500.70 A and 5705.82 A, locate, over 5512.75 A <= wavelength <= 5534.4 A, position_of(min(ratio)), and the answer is 5533.73 A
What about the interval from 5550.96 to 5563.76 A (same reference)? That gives 5558.00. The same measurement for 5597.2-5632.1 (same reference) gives 5630.13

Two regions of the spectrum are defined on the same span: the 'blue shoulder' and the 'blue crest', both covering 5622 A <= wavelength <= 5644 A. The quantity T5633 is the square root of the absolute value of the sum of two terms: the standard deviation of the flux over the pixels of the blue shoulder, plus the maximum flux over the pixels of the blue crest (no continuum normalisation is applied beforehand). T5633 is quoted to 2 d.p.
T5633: 3.02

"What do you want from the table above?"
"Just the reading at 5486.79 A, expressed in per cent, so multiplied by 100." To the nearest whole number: 699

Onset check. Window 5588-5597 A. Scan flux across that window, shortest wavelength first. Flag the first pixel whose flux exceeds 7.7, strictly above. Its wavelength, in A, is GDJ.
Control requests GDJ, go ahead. 5590.08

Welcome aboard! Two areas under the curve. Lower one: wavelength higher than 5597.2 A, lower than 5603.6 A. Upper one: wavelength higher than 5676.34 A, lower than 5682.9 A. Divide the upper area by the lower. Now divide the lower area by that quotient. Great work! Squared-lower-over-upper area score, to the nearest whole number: 34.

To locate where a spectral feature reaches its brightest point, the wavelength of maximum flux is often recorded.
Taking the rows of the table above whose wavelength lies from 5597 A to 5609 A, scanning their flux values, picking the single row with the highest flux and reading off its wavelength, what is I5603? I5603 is 5605.55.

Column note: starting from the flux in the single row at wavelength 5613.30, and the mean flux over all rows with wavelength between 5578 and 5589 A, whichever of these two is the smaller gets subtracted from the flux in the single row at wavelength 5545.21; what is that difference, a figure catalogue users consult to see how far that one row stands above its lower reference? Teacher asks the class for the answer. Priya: -2.9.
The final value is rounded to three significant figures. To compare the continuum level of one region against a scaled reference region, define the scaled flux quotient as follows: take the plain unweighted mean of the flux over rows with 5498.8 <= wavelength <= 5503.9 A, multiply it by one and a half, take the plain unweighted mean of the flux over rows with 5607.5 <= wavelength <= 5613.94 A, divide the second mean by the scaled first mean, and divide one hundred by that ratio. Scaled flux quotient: 112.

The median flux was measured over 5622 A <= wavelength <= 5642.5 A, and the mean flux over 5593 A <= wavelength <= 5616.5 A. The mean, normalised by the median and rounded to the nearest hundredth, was 1.11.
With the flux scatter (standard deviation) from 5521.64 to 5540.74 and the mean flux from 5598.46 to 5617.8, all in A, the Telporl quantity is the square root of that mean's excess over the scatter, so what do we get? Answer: 2.59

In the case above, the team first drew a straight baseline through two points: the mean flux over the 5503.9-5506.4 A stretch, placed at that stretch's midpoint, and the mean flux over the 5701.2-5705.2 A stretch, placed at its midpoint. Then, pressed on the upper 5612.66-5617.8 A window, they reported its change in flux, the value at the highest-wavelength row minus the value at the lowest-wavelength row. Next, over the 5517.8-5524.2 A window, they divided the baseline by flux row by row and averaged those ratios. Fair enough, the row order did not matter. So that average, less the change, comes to 1.2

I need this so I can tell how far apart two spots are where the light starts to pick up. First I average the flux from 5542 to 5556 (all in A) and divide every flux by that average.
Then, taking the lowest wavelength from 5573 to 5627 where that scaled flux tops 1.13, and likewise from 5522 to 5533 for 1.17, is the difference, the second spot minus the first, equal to -46.0 A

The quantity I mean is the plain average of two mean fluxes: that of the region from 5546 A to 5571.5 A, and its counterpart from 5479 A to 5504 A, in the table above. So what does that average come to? 7.35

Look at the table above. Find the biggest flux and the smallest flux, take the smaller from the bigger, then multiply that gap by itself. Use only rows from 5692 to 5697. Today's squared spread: 4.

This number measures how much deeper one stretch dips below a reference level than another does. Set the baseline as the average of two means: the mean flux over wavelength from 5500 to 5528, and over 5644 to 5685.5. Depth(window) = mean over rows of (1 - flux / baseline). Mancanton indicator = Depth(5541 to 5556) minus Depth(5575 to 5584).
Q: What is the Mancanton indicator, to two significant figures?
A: 0.36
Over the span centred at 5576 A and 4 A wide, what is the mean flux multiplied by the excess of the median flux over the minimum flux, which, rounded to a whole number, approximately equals 17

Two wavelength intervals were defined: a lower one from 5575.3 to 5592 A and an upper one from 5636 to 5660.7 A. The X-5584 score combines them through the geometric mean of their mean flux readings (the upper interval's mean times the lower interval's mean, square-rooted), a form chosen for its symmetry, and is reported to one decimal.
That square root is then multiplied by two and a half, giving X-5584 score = 19.8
